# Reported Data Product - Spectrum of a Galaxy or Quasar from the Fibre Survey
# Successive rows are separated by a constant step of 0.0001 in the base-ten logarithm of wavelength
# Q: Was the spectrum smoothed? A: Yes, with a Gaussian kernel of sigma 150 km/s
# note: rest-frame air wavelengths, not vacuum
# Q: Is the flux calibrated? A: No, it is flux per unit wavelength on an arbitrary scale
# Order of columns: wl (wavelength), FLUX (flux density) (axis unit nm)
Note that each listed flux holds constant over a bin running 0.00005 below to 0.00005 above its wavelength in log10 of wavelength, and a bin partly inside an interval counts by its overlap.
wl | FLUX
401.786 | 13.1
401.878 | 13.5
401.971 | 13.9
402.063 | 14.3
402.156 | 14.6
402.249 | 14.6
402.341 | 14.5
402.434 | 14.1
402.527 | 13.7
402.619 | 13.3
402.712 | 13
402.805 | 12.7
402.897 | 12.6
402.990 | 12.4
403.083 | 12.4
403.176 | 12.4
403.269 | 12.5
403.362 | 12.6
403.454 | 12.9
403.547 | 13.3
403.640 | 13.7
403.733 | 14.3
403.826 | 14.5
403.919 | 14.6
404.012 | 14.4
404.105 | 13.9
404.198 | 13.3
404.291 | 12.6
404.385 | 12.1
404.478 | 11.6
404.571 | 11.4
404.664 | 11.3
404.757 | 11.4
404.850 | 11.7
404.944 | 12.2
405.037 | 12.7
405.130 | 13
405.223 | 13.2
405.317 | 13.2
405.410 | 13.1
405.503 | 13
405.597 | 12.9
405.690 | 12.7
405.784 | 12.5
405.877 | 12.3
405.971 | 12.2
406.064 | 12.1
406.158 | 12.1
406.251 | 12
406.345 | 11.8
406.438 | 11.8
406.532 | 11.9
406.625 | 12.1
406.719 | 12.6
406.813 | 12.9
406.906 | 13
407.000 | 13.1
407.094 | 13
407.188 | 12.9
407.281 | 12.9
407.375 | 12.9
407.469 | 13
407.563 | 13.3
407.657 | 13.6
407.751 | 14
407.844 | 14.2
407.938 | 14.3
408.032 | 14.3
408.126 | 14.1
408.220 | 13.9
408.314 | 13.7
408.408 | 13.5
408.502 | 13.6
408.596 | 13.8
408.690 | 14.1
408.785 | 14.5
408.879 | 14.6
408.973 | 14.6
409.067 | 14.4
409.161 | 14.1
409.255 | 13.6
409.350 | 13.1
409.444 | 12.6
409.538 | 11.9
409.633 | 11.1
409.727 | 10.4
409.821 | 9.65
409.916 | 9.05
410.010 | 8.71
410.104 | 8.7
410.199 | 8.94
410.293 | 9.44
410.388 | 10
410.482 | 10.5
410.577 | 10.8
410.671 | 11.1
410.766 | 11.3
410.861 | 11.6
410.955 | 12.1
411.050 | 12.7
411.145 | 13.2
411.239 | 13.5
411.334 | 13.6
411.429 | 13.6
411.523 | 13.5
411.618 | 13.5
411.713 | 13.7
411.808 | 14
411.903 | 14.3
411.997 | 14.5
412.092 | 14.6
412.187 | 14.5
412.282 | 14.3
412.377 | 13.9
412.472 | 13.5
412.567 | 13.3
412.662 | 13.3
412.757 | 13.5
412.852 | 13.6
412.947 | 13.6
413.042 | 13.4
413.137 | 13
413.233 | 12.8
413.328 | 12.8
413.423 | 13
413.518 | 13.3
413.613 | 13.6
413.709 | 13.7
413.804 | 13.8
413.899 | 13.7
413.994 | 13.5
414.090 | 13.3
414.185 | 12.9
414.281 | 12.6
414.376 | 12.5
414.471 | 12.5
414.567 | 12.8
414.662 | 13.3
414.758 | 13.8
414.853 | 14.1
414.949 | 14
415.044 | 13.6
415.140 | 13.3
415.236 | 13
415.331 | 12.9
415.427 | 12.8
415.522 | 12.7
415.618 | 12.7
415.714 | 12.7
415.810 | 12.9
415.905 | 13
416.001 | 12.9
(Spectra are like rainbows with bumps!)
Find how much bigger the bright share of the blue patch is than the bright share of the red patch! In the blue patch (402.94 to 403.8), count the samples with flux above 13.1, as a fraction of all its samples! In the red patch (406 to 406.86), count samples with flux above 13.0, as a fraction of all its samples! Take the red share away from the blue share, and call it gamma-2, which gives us 0.33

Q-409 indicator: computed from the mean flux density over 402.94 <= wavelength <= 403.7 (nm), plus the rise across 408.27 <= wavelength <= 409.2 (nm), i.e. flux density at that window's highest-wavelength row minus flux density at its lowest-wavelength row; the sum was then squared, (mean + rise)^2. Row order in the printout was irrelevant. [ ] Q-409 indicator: 174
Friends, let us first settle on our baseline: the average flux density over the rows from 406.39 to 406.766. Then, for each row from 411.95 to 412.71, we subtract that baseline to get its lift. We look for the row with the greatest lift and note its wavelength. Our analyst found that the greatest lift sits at 412.092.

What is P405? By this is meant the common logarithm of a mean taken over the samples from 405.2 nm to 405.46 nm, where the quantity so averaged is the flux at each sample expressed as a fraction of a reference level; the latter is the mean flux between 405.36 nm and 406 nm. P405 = 0.02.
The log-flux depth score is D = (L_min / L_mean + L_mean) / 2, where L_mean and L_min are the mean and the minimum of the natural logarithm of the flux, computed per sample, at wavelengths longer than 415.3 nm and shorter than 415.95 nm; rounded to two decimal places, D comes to 1.77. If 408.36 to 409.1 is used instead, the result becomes 1.82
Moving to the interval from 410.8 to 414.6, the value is 1.77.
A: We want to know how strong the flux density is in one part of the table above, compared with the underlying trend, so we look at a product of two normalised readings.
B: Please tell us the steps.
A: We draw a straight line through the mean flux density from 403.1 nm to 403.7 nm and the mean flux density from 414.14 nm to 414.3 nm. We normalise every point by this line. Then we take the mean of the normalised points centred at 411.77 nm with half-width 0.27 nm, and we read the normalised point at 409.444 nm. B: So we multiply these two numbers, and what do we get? 1.07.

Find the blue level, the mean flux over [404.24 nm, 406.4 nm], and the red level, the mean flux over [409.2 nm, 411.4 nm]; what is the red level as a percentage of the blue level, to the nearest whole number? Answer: 91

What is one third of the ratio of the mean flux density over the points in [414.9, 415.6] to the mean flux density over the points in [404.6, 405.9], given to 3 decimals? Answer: 0.351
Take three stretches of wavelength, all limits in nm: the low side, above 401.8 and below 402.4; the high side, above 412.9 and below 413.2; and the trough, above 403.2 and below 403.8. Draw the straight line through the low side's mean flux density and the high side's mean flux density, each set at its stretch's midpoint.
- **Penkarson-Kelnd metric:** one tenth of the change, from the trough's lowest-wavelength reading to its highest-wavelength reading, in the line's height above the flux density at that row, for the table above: -0.18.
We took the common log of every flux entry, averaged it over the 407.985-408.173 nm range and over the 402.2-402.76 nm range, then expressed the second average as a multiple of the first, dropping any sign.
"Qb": 0.99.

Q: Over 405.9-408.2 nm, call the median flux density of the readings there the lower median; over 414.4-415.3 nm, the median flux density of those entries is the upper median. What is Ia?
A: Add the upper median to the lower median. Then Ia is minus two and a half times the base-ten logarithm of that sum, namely -3.55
